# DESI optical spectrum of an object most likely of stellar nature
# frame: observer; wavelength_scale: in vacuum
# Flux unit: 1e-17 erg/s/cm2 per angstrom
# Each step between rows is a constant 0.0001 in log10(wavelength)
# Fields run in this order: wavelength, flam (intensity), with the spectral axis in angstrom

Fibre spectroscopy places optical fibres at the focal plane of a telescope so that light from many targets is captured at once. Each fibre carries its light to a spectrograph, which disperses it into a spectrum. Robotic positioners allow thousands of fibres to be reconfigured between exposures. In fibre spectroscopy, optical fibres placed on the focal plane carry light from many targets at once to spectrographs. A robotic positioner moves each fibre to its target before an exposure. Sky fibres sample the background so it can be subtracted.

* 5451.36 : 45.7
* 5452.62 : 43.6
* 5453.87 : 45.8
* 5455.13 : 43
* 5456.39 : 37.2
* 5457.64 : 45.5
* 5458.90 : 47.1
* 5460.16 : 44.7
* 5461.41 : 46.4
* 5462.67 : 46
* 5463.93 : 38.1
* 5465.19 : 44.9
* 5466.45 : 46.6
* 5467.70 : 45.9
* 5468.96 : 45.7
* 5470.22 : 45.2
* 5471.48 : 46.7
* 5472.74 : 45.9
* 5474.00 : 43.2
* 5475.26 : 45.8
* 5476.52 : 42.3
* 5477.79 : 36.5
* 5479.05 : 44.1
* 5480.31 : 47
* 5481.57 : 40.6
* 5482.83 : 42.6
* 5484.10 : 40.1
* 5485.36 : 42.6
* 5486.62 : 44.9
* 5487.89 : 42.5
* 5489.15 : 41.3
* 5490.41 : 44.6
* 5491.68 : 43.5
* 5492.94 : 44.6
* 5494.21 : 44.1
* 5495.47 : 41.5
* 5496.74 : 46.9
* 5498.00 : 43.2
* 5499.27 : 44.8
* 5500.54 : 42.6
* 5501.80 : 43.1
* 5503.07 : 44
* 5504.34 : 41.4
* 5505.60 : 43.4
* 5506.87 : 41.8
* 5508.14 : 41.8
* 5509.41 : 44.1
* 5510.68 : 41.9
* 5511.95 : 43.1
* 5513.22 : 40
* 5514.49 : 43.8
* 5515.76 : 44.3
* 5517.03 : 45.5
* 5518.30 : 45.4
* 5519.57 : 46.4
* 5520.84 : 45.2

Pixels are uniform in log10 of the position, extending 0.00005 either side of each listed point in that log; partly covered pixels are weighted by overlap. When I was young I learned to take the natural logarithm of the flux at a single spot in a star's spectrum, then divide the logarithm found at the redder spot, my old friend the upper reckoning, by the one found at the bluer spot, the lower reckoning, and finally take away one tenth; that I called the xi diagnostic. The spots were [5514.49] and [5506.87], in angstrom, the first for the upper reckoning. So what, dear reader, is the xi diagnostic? 0.913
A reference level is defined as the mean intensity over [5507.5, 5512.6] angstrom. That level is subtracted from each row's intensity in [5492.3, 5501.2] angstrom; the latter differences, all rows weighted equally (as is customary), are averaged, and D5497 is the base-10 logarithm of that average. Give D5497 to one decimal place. 0.1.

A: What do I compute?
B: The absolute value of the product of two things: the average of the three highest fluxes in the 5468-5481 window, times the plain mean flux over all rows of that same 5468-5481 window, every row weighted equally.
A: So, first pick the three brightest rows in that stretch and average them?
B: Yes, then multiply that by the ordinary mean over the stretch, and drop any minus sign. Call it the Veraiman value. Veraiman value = 2059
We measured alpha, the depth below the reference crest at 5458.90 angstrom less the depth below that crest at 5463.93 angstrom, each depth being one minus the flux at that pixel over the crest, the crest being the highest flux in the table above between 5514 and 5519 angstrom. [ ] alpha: -0.20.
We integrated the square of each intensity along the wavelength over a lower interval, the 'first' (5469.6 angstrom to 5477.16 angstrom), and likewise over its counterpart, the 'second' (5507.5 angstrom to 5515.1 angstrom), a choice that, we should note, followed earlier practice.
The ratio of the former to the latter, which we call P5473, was 1.11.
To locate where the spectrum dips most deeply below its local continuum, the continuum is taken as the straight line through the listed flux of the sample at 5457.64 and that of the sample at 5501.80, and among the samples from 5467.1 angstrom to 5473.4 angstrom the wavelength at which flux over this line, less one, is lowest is 5470.22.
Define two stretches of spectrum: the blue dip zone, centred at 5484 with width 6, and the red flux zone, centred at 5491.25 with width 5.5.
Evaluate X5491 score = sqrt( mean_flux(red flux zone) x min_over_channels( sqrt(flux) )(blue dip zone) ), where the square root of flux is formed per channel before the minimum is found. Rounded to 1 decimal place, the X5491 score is 16.6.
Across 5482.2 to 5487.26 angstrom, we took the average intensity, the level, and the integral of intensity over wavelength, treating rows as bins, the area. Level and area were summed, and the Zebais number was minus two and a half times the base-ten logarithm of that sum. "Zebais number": -6.03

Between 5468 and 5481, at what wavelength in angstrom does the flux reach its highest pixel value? 5480.31 angstrom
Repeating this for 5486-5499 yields 5496.74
